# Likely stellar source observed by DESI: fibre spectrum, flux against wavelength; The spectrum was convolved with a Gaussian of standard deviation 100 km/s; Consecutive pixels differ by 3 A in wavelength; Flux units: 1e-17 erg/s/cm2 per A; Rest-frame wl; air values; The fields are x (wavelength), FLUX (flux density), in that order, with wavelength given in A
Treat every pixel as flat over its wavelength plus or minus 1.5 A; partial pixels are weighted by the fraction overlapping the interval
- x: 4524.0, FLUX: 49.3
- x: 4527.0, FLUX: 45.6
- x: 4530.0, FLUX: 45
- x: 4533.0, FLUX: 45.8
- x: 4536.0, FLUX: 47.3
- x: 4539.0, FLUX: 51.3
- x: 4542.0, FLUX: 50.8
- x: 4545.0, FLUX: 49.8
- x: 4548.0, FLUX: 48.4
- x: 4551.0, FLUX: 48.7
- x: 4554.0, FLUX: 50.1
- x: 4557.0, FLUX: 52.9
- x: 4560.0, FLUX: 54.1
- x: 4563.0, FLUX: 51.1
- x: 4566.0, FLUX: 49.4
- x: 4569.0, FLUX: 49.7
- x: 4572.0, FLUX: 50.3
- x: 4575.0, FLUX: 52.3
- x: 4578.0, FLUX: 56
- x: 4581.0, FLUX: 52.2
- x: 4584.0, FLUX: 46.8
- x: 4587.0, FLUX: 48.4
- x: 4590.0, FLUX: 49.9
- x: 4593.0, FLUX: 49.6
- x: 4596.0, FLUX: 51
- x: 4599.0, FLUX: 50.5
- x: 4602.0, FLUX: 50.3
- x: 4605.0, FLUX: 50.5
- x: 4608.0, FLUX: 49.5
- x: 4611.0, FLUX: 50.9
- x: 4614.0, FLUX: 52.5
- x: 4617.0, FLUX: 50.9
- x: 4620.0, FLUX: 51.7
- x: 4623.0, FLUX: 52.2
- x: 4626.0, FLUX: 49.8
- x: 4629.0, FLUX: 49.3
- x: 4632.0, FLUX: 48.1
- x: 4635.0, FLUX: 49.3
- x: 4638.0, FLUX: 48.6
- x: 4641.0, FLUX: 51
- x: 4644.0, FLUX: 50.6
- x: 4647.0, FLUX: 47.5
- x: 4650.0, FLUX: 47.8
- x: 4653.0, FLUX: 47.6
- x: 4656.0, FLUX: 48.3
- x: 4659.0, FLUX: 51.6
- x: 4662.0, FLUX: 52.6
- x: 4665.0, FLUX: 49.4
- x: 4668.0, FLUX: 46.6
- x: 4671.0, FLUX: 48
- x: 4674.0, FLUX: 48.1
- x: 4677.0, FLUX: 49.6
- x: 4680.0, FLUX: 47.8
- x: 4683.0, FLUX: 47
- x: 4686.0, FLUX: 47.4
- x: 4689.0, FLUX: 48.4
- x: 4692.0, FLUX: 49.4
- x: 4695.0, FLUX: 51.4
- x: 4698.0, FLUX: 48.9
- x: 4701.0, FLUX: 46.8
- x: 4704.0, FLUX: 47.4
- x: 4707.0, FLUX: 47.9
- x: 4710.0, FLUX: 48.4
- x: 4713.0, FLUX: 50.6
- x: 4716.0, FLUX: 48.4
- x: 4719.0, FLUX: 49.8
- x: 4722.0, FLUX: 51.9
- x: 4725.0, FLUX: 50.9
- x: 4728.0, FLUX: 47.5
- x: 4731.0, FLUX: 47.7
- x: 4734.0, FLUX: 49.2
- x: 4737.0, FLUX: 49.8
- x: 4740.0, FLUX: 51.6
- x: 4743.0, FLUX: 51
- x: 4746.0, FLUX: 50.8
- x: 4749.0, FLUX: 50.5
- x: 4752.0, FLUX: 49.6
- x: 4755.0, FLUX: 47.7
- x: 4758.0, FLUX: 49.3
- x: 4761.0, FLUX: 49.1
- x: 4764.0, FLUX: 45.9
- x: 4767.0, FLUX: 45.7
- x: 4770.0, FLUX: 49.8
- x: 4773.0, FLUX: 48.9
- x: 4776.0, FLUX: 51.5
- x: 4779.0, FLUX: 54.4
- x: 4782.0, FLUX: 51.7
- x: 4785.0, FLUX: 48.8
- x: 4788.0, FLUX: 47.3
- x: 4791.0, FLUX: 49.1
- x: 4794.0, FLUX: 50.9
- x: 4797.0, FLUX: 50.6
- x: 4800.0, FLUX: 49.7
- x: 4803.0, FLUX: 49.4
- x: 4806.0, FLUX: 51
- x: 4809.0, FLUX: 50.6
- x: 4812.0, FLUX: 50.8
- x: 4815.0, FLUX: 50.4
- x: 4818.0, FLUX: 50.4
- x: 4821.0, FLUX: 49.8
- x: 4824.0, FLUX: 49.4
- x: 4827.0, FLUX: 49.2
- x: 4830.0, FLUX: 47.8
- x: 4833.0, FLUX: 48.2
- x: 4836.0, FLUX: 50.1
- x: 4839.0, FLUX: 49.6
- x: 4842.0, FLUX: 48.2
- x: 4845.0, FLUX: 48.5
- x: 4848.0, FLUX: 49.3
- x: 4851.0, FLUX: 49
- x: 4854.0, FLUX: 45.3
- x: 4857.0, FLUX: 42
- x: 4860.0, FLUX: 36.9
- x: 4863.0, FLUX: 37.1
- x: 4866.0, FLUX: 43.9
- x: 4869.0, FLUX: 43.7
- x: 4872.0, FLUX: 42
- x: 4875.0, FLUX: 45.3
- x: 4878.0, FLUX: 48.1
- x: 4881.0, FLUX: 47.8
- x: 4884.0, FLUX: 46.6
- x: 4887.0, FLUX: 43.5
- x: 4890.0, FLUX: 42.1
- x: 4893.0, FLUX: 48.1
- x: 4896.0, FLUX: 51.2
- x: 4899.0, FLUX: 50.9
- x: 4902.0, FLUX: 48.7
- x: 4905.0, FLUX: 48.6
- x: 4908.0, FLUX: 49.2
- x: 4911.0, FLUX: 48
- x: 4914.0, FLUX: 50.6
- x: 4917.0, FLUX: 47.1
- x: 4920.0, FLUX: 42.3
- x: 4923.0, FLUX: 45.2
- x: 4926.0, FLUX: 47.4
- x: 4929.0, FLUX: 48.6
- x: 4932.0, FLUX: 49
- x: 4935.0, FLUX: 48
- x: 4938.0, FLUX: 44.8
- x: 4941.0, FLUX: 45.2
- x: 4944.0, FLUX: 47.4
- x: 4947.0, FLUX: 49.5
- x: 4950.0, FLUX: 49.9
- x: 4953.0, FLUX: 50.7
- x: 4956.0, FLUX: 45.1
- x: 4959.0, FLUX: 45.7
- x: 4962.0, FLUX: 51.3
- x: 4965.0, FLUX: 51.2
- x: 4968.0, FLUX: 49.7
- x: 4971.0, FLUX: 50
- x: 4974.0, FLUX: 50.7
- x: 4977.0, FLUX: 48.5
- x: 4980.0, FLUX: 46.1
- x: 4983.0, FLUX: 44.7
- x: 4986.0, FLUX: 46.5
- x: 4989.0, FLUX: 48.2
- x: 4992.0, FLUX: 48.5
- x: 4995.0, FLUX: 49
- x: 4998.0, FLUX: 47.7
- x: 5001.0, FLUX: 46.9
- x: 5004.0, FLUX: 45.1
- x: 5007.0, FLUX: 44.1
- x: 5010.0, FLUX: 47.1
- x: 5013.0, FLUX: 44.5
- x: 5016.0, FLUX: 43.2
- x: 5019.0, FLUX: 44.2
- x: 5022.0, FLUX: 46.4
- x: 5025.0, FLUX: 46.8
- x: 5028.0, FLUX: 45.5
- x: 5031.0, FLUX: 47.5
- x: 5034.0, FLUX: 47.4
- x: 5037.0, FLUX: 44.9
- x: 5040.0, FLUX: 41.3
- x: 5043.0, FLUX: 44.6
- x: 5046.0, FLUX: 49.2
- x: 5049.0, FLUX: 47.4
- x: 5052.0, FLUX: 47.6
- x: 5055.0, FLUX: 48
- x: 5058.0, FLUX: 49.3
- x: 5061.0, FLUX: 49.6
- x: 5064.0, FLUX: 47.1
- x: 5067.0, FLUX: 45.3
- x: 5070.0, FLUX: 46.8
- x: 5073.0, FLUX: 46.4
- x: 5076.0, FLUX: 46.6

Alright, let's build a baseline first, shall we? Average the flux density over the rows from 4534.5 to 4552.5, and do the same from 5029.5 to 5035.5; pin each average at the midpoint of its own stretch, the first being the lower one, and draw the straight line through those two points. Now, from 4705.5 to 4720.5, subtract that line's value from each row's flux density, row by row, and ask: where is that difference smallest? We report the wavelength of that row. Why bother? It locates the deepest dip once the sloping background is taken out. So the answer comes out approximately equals 4707.0 A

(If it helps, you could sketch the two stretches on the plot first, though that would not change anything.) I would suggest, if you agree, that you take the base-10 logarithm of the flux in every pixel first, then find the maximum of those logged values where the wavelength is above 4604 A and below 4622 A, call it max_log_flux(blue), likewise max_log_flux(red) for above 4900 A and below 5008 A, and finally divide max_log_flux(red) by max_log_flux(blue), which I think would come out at 0.994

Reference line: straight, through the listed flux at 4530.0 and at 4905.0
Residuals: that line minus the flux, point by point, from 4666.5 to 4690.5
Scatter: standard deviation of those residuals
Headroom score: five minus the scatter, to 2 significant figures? 4.1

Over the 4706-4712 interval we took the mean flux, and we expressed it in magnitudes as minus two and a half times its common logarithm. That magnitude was -4.21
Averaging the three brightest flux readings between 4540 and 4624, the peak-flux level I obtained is 54.3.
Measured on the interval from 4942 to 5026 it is 51.1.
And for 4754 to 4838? 52.5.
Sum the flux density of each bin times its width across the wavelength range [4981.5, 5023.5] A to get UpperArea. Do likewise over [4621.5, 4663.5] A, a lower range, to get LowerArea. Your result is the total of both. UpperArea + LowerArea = 4021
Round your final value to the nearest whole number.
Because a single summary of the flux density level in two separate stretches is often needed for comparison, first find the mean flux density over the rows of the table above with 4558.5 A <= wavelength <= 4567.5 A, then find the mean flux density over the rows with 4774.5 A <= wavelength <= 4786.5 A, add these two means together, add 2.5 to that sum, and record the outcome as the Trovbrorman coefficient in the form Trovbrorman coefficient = 106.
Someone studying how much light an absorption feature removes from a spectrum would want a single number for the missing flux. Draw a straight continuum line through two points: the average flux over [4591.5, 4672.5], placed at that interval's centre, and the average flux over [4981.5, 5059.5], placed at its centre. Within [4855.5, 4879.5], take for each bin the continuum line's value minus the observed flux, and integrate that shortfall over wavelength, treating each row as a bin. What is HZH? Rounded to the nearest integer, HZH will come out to 129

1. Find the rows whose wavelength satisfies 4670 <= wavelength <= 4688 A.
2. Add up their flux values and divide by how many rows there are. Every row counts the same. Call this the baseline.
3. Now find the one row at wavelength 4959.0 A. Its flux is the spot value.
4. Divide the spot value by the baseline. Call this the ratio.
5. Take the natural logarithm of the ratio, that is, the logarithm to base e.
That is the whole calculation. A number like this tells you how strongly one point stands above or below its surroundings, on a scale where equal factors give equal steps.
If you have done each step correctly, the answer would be -0.049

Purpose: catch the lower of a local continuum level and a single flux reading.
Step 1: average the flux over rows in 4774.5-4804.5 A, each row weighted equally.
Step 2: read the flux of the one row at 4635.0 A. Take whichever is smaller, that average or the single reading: 49.3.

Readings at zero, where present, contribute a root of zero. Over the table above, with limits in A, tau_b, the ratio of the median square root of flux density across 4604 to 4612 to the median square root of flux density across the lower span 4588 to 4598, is 1.01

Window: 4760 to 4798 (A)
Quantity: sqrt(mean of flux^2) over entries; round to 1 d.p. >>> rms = 49.6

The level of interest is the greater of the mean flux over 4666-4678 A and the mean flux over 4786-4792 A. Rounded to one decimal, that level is 48.2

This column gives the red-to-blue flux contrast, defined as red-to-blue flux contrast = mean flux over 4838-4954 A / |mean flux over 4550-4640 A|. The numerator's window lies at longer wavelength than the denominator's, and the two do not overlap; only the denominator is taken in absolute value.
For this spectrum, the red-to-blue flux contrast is 0.92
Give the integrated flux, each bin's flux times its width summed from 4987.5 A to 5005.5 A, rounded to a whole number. 856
